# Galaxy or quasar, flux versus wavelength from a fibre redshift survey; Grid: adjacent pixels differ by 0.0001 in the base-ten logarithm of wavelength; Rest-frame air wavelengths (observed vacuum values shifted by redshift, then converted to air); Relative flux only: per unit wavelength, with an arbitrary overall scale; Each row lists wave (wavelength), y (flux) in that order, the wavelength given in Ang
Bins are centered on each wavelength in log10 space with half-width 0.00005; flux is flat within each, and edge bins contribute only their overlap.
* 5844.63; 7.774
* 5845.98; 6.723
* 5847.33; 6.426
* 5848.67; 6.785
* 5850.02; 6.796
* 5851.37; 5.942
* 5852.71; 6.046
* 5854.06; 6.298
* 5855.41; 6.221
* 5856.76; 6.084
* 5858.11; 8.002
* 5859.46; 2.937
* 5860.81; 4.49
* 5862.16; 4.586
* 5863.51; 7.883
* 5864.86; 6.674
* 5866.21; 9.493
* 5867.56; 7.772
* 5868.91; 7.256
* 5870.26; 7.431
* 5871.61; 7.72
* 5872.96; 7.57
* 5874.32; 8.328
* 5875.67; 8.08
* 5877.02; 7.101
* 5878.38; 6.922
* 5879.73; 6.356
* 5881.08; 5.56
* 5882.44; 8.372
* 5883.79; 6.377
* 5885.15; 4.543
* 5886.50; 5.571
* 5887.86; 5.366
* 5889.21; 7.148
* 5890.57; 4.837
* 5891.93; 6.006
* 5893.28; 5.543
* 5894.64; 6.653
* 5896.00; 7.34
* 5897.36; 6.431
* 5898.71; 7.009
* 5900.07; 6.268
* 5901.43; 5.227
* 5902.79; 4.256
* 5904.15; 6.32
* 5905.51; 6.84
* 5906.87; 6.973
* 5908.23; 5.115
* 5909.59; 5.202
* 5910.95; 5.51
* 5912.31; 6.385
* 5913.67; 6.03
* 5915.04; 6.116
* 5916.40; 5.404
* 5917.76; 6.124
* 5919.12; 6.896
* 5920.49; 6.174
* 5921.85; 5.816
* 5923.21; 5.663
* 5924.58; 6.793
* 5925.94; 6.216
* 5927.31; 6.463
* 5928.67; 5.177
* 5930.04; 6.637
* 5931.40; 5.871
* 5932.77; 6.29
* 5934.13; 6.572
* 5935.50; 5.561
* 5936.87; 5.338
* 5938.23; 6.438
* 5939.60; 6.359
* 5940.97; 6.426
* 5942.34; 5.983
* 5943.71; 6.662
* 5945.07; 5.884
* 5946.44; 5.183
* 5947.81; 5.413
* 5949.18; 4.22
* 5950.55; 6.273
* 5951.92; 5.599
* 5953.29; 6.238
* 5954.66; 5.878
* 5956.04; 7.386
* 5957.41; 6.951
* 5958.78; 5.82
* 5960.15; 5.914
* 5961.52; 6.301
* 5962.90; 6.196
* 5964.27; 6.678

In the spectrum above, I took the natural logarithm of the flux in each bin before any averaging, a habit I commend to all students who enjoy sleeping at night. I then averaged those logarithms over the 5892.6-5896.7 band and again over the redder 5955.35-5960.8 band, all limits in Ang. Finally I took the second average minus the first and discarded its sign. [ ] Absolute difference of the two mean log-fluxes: 0.00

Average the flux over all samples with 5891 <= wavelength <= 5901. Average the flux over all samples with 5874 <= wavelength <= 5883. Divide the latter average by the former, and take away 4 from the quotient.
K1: -2.88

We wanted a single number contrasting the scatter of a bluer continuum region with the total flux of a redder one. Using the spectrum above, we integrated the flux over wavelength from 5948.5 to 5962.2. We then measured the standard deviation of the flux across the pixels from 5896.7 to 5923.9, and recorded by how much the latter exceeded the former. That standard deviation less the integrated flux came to -82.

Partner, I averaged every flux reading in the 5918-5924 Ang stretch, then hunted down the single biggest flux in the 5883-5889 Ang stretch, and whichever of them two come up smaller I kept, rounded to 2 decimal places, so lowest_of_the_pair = 6.14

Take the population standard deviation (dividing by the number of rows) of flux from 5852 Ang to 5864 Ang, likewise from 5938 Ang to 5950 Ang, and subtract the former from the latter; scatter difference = -0.8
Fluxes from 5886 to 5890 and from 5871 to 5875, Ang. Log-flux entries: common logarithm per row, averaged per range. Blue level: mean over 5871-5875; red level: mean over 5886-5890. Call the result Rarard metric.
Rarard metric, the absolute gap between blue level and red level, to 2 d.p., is 0.12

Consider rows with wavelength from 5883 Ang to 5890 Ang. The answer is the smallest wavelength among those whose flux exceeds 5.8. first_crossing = 5883.79 Ang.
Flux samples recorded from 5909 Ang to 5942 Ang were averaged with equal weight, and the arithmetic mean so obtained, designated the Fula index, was 6.06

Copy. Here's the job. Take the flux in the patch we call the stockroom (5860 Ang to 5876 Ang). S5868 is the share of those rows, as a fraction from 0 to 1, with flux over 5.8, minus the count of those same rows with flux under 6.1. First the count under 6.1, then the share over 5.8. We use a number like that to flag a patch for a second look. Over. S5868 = -1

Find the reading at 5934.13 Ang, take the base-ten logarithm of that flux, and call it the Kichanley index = 0.82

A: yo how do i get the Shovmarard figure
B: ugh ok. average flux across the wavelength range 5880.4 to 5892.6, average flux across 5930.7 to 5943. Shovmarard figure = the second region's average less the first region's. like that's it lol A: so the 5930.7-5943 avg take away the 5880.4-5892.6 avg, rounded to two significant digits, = 0.12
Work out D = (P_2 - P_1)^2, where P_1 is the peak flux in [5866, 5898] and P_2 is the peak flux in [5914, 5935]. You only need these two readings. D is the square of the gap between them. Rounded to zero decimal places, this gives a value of 7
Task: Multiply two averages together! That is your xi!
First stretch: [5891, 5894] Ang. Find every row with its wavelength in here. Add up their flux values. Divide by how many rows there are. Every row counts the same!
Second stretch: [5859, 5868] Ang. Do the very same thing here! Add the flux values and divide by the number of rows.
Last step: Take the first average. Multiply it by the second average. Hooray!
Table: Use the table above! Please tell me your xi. 36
